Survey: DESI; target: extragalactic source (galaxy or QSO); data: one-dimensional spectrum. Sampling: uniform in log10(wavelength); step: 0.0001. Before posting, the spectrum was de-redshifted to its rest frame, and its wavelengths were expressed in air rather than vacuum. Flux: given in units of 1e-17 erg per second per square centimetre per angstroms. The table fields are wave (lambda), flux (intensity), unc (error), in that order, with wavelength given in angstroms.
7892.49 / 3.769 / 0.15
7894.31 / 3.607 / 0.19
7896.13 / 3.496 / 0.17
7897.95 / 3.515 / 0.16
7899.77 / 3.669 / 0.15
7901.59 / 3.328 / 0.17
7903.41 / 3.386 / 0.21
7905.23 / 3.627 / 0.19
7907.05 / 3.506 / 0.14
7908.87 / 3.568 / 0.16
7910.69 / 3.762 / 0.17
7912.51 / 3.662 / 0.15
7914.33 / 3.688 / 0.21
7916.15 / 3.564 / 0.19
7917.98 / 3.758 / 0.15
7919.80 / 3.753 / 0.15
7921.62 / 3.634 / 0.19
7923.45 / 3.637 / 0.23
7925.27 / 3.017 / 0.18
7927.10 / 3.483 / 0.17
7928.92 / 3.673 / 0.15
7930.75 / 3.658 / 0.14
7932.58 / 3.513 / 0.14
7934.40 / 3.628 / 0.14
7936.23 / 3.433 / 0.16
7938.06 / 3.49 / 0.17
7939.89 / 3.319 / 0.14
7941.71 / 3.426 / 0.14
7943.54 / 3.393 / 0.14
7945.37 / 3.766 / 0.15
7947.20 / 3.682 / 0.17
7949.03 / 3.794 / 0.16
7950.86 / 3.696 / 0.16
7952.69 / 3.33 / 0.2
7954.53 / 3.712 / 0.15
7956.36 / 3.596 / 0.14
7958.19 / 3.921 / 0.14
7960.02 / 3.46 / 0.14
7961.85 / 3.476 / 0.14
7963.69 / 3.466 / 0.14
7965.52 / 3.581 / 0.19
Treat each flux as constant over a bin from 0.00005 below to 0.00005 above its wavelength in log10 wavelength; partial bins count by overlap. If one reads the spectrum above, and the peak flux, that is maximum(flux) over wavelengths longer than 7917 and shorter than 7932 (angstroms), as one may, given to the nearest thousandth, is 3.758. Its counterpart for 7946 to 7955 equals 3.794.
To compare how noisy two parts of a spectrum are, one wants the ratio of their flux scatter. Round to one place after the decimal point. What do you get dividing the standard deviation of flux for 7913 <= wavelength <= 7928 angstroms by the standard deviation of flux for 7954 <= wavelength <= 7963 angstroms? 1.3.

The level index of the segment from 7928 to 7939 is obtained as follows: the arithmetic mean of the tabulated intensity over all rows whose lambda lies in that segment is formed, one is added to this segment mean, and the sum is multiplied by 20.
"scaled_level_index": 91.3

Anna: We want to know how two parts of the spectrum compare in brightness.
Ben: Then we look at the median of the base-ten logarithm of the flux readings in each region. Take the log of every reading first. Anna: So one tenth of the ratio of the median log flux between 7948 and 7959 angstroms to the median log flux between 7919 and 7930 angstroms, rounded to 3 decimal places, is 0.101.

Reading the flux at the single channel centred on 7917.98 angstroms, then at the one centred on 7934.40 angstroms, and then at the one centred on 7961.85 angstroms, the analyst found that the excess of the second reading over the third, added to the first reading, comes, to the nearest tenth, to 3.9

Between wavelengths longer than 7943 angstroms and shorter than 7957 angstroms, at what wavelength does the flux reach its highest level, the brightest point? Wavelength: 7949.03 angstroms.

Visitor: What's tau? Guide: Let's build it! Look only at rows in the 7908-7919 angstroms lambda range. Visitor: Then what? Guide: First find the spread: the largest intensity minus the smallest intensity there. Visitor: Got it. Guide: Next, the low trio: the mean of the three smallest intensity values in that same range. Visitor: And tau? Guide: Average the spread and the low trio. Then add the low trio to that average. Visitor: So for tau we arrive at 5.50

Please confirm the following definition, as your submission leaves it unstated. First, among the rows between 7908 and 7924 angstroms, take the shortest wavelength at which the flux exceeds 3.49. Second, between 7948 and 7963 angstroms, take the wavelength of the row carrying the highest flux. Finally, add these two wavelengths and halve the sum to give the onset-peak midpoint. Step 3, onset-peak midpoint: 7933.5 angstroms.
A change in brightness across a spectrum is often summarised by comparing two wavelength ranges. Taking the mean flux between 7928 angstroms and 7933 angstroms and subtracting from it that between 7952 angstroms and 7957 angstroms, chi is 0.07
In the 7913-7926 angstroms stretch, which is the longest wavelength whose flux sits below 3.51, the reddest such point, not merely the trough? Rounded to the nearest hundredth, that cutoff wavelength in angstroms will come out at 7925.27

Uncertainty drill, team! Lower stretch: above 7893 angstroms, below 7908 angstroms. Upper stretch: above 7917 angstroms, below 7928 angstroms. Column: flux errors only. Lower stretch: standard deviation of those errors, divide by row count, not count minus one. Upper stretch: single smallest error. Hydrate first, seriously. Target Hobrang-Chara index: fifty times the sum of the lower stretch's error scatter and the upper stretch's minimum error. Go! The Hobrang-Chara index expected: 8.6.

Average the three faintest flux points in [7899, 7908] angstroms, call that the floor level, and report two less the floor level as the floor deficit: -1.41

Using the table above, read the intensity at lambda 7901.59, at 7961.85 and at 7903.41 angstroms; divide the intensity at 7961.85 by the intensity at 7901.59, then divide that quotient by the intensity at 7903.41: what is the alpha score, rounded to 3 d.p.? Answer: 0.308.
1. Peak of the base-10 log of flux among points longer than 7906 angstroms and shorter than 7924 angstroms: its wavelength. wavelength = 7910.69 angstroms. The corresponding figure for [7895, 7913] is 7910.69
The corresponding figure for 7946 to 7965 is 7958.19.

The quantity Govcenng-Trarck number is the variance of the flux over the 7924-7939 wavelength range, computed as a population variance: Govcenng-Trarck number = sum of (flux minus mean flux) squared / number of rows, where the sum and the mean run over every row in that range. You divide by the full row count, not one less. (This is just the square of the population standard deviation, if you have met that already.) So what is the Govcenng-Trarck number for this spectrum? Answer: 0.039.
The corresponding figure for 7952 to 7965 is 0.033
